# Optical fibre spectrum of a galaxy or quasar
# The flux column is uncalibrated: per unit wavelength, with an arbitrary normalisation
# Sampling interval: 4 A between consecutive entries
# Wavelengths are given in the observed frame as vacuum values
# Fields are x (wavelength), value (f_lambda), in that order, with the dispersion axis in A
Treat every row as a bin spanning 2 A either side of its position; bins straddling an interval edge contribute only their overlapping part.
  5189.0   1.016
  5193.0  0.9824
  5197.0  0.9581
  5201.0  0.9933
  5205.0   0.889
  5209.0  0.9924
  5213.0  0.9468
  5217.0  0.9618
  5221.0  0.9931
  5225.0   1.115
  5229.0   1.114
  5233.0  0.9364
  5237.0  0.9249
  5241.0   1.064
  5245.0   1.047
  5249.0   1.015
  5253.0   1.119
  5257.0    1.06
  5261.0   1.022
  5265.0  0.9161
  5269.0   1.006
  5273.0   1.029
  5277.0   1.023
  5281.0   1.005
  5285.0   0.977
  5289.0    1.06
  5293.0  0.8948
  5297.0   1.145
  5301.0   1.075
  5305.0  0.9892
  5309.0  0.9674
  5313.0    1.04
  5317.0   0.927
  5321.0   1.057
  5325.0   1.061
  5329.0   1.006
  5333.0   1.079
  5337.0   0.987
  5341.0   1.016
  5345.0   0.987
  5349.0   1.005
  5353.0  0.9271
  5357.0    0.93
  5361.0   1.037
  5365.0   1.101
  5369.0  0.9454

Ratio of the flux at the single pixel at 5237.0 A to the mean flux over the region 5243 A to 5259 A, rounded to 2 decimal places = 0.87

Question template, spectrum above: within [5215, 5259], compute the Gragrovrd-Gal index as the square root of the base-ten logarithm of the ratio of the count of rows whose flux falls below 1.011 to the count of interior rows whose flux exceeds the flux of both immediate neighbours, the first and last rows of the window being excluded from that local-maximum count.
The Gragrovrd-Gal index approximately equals 0.35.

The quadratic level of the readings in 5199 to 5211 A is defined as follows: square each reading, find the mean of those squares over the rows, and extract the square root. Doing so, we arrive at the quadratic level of 0.96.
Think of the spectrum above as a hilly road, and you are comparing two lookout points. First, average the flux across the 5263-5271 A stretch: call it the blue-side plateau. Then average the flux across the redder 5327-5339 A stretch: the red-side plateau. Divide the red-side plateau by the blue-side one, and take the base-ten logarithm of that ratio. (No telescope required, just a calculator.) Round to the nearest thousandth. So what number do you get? 0.028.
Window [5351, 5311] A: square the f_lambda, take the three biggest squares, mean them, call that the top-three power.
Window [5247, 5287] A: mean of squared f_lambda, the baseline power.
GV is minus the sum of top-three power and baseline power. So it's -2.17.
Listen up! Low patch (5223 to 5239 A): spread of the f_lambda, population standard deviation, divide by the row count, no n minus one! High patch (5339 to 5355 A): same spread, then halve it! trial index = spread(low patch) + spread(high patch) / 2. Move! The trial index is 0.109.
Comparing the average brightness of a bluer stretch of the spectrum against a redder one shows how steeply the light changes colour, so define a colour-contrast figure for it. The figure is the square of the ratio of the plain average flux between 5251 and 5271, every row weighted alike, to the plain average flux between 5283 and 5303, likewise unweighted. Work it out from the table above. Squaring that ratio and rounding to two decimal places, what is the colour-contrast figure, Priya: 0.99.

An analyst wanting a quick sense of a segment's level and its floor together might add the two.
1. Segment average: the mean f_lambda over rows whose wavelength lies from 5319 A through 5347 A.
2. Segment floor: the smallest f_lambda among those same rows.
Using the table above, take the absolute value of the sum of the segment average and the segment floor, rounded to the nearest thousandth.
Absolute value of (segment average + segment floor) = 2.015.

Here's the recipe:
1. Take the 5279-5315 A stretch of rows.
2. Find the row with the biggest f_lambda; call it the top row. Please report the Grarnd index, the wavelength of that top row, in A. 5297.0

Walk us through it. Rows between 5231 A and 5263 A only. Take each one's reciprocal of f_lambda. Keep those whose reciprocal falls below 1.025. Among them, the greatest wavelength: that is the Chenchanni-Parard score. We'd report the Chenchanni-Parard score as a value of 5261.0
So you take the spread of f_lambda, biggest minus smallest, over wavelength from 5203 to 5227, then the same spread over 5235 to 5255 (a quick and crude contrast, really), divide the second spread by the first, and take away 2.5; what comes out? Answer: -1.6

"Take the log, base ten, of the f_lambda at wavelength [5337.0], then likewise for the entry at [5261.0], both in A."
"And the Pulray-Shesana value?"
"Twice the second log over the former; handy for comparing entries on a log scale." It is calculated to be -3.3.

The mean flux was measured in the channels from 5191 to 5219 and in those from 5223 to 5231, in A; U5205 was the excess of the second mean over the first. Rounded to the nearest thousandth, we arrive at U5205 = 0.154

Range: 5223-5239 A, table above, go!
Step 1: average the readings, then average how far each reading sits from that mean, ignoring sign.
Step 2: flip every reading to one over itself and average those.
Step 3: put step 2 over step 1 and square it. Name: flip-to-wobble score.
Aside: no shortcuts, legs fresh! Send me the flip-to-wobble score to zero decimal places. 115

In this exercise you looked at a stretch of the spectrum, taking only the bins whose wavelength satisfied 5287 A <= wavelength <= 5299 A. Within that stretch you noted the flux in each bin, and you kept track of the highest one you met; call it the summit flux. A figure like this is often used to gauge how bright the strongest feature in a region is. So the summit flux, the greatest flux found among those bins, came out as 1.145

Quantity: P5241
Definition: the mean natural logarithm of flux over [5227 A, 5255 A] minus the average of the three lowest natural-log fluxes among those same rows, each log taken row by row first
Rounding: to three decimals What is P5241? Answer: 0.071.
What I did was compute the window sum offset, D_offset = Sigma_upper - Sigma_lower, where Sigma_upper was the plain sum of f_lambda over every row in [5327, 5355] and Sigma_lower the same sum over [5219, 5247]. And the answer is -0.19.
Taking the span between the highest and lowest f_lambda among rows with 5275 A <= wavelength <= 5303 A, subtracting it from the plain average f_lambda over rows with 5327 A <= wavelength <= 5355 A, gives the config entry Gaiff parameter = 0.75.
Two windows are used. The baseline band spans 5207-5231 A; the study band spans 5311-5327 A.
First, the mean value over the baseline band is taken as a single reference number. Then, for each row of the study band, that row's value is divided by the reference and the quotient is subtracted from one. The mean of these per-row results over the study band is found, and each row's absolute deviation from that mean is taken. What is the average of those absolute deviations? 0.046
